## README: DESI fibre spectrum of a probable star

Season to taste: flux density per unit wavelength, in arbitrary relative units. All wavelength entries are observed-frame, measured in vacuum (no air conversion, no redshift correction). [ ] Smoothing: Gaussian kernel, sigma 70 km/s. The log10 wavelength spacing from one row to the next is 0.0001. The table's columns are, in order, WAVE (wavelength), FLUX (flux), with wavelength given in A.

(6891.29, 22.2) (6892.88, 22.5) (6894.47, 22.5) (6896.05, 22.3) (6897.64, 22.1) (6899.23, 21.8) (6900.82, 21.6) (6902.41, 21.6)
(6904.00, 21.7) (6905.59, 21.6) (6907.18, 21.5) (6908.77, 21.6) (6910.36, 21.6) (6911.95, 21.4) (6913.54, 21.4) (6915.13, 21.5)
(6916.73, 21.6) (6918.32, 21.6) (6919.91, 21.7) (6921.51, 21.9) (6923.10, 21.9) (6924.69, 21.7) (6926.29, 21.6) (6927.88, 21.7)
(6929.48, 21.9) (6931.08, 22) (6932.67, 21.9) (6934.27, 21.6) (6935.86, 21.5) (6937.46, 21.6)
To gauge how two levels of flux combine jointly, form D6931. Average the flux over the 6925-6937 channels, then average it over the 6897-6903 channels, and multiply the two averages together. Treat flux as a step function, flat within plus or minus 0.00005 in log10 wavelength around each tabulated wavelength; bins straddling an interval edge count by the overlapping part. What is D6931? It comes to 473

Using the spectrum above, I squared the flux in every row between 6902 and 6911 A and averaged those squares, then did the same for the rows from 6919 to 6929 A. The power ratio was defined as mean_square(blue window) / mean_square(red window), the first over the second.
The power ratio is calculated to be 0.99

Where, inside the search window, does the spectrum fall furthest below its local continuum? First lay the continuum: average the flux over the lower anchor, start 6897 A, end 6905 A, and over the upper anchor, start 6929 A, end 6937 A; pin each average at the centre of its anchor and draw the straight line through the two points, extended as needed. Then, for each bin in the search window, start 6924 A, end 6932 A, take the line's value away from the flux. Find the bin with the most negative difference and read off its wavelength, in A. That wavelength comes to 6926.29 A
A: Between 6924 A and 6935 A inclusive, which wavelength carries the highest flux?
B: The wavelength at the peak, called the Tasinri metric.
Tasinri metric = 6931.08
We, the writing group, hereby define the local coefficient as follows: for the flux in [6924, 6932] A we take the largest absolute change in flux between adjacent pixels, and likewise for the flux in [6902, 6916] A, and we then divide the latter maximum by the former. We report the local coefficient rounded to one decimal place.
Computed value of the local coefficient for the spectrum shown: 1.0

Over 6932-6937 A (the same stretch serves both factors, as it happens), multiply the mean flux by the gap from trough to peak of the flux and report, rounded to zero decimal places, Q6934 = 9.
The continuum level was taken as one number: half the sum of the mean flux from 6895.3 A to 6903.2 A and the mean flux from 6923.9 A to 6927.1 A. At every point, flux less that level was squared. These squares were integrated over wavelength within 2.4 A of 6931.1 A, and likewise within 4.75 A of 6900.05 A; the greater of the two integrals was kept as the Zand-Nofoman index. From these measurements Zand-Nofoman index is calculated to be 0.73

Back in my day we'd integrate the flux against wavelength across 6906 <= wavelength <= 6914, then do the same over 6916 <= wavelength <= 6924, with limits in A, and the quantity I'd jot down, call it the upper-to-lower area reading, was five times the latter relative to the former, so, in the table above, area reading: 5.06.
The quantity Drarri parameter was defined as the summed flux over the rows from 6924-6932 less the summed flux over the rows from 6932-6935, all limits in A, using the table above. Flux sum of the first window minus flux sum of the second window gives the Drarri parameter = 65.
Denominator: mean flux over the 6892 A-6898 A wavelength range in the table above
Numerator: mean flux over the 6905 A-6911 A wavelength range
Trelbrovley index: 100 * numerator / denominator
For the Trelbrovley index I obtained 96.5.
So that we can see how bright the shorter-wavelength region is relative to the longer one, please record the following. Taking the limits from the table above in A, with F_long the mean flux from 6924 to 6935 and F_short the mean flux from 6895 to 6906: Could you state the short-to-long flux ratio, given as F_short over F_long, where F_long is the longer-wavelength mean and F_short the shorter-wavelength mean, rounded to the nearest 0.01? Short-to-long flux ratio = 1.00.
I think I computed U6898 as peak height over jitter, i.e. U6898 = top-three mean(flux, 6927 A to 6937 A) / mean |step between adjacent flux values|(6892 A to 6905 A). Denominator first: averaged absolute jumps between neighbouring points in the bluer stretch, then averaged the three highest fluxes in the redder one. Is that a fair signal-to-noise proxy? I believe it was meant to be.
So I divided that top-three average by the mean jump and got 154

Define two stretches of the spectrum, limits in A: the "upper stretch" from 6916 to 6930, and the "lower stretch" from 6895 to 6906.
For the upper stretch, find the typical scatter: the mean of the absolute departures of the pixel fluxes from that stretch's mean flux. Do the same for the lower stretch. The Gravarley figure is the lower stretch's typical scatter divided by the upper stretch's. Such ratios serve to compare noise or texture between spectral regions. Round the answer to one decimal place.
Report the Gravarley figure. 2.0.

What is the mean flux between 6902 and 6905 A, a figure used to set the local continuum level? 21.6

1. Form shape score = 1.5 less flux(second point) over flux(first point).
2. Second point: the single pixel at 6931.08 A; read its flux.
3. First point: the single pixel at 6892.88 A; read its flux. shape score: 0.522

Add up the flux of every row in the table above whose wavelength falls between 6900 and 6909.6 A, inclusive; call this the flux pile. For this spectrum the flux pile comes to 130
